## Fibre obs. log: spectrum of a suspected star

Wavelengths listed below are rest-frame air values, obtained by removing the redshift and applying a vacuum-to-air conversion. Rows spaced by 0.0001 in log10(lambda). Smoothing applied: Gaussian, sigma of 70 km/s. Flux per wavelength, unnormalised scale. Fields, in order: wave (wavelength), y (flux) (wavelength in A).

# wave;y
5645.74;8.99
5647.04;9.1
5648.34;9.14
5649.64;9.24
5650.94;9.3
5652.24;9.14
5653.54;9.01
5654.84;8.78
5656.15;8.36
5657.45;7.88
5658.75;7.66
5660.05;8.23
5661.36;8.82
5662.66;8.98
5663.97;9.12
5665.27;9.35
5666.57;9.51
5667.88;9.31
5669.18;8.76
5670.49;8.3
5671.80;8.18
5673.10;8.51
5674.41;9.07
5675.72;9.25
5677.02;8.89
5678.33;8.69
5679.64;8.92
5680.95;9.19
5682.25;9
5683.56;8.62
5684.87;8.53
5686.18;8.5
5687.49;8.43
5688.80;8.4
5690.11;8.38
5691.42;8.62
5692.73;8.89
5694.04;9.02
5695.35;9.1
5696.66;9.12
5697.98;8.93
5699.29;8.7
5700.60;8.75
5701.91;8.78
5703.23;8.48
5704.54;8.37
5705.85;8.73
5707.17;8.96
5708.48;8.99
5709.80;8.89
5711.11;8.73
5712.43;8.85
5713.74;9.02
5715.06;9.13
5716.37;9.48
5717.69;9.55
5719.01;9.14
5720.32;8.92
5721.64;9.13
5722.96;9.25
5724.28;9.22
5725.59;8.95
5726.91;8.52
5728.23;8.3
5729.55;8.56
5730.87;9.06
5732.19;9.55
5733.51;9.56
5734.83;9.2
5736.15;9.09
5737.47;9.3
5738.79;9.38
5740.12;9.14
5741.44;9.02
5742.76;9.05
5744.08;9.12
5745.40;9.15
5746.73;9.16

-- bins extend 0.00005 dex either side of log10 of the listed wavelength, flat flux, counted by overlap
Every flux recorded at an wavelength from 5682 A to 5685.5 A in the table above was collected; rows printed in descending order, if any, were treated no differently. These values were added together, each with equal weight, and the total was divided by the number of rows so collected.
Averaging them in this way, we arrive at 8.7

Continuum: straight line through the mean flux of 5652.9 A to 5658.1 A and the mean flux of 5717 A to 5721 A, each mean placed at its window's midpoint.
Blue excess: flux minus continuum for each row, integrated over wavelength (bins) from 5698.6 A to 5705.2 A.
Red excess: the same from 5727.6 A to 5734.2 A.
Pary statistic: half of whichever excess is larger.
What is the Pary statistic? -1.1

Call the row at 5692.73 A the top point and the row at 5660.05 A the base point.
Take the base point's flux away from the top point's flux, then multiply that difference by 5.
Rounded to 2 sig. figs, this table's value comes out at 3.3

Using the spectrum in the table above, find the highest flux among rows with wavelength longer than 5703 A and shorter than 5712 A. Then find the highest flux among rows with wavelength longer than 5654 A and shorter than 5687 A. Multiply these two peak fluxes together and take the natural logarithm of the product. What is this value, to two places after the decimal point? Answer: 4.45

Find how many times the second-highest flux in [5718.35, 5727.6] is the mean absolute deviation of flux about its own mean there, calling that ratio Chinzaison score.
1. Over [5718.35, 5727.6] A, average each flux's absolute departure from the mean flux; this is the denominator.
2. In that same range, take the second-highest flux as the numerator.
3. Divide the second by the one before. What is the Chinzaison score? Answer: 48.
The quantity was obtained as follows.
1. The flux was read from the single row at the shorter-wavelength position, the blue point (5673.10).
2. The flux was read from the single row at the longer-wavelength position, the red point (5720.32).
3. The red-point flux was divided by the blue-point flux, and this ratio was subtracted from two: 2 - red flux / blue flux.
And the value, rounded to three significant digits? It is 0.952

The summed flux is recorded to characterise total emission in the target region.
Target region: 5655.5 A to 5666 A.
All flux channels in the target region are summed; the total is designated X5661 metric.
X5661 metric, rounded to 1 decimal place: 68.4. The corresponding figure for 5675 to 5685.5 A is 71.1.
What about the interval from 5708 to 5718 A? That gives 72.6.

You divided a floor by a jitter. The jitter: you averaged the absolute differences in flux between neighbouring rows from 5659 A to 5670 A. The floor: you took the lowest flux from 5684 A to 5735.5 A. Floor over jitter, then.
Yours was 29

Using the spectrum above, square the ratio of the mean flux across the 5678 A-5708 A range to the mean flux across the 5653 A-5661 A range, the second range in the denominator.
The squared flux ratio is 1.104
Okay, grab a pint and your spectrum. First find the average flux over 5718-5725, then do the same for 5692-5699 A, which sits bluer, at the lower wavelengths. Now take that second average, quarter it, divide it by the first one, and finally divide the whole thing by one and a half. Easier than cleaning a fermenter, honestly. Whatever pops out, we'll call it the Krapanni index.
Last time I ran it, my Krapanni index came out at 0.164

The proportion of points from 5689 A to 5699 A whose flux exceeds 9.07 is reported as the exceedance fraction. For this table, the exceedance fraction 0.29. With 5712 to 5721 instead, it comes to 0.57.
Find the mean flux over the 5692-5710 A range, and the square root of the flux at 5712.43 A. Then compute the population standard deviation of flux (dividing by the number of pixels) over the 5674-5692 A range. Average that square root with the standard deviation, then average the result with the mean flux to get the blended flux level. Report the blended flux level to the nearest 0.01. 5.23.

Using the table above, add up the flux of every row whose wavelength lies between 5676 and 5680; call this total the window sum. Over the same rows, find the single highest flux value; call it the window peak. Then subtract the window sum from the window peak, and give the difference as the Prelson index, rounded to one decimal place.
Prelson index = -17.6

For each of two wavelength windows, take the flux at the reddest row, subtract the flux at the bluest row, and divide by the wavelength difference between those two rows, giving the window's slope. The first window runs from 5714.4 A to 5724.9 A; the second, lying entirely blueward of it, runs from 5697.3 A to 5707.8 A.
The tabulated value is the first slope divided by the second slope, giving 3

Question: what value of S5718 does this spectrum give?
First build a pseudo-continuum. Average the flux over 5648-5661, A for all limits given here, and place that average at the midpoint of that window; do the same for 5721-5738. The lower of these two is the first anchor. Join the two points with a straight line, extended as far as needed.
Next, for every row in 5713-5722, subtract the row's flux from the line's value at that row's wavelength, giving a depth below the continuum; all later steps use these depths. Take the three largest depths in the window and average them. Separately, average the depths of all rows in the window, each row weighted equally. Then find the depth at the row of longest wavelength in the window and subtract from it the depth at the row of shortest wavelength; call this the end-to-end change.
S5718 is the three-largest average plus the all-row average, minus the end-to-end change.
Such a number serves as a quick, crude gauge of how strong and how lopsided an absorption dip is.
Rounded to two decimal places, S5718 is -0.16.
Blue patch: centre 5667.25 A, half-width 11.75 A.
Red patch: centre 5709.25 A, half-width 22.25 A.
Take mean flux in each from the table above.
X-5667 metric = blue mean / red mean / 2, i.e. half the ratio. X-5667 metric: 0.492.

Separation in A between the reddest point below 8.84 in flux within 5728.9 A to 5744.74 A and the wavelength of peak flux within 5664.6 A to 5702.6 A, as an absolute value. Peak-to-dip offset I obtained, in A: 63.0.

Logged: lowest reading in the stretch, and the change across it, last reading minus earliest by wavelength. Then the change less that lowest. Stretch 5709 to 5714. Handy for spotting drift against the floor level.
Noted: -8.6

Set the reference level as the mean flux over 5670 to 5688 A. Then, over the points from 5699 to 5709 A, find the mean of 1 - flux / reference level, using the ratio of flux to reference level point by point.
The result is 0.00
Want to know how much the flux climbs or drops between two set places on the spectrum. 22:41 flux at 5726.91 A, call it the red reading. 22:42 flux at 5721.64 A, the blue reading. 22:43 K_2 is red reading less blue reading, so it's -0.61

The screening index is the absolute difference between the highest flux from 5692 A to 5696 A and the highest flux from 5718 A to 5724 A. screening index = 0.15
